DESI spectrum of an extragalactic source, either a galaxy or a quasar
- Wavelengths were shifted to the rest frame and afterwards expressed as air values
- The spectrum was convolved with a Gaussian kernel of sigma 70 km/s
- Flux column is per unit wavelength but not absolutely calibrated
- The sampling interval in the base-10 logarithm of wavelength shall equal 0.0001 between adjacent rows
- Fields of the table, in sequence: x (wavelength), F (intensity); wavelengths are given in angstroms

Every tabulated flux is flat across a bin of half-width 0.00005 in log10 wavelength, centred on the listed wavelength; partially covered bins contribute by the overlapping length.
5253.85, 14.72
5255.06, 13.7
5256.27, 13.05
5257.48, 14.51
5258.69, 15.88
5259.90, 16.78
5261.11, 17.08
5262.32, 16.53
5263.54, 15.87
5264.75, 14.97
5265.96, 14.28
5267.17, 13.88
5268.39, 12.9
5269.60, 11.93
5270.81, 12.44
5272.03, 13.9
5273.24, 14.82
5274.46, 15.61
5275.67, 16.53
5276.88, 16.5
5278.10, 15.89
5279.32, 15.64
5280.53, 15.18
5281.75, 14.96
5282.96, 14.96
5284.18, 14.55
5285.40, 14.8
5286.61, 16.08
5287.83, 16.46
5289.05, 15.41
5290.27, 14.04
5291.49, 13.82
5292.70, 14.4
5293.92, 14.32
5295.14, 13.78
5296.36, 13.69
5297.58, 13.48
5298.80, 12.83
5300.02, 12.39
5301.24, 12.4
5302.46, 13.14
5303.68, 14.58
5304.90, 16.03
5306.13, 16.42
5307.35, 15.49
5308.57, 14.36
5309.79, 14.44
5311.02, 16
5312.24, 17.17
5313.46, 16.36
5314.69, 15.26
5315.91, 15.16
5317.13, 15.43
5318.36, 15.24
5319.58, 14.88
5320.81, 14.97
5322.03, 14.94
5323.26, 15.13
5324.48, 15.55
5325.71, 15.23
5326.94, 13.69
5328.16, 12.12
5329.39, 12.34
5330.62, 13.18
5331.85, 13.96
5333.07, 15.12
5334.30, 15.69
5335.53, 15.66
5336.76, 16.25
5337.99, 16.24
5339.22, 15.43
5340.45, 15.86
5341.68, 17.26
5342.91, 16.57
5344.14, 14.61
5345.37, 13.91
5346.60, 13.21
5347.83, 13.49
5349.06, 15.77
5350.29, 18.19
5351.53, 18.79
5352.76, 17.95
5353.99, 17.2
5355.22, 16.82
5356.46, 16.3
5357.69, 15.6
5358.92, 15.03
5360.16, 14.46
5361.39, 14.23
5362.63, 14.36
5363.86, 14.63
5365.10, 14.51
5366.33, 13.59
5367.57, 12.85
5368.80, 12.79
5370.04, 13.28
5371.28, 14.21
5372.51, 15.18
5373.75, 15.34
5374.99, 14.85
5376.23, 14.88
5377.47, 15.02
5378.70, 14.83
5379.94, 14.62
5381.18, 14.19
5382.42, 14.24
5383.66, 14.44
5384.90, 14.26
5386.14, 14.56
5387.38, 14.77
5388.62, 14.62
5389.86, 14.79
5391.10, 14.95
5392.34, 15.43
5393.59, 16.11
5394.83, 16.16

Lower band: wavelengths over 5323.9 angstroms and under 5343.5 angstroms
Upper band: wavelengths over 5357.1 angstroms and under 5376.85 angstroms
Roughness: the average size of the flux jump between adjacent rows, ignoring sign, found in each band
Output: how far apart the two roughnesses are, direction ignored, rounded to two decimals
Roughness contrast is 0.29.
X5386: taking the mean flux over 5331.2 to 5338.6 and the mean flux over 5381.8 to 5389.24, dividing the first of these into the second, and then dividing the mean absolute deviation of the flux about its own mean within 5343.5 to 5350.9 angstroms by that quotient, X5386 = 1.5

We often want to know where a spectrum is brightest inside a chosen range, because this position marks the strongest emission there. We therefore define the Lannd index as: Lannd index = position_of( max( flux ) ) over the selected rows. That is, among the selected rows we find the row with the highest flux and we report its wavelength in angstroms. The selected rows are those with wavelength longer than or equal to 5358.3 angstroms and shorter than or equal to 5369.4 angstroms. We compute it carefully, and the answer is 5358.92 angstroms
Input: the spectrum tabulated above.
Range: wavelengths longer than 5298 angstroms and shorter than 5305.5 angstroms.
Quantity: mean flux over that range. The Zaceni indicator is 13.6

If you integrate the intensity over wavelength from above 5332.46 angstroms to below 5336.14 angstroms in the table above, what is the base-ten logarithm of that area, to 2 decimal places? 1.76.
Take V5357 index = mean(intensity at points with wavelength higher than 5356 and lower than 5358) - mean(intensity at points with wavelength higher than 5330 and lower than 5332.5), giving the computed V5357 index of 2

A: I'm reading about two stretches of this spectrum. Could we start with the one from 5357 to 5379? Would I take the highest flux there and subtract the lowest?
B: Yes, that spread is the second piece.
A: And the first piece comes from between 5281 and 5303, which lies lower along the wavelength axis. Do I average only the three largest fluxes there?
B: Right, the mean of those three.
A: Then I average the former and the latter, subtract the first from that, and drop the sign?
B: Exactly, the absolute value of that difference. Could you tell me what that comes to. 6.59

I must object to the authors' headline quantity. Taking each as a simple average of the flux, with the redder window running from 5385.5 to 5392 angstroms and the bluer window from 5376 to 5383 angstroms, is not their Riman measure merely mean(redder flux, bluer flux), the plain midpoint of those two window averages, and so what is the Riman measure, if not 14.7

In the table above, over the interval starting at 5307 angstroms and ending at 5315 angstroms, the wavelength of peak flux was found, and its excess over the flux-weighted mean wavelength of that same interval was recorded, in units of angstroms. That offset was 1.2 angstroms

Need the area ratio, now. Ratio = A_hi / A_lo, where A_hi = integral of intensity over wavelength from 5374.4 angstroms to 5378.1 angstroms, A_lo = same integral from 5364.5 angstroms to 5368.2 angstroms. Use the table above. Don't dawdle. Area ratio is 1.09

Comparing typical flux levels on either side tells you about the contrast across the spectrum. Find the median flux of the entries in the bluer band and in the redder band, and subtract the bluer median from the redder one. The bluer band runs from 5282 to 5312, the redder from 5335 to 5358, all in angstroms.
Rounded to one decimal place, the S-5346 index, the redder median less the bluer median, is 1.8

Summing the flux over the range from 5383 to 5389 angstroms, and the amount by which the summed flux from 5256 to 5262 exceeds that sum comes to 5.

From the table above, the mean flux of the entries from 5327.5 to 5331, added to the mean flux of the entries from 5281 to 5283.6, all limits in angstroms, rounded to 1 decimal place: 27.5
